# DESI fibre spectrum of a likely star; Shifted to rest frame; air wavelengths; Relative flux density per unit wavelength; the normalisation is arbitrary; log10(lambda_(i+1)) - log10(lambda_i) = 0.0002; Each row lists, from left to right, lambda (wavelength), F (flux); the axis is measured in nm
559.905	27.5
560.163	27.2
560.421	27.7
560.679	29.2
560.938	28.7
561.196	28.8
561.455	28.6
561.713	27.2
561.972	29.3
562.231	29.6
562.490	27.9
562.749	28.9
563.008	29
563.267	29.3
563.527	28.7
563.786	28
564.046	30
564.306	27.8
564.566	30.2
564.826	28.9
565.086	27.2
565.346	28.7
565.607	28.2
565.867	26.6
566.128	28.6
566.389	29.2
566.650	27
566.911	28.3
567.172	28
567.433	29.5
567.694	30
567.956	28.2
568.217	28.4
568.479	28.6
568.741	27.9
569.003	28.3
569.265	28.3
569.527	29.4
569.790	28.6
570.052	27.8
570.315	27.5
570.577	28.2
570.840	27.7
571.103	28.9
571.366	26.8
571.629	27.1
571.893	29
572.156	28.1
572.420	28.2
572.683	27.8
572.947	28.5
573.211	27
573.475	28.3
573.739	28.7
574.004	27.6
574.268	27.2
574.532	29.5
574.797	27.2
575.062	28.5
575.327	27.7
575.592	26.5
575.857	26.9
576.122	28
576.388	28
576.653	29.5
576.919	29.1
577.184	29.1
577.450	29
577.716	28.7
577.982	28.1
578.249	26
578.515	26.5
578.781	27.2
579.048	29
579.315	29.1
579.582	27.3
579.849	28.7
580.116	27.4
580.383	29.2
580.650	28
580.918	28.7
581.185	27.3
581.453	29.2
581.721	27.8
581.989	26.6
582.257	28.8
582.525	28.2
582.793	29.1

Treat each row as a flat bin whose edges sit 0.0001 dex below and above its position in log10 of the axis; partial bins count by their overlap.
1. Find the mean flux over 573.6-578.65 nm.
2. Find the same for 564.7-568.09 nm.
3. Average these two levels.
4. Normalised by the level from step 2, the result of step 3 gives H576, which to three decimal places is 0.994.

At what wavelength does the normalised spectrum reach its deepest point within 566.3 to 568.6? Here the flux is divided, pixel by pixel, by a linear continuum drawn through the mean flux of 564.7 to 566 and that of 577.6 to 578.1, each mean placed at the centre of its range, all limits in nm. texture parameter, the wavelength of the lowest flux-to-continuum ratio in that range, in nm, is 566.650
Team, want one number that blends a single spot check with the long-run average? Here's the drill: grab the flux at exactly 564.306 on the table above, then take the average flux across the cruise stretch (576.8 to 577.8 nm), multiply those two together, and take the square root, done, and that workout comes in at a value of 28.4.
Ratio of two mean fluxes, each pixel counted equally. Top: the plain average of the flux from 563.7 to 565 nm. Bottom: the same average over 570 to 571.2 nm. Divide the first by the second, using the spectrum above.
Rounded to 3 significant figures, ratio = 1.03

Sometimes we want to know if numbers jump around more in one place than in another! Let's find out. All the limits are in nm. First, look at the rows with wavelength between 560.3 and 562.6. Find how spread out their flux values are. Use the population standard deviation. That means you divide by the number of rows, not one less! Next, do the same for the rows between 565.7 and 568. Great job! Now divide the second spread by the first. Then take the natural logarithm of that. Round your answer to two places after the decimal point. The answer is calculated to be 0.33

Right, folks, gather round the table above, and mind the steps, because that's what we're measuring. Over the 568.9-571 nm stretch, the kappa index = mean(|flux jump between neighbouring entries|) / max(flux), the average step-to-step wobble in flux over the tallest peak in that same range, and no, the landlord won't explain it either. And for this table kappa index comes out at 0.0204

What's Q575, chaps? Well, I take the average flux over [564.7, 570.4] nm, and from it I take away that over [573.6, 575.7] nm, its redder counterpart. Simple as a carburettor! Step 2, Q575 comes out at 0.46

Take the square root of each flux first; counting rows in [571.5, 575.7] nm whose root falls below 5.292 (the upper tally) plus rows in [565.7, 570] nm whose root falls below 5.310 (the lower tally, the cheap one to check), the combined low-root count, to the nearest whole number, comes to 12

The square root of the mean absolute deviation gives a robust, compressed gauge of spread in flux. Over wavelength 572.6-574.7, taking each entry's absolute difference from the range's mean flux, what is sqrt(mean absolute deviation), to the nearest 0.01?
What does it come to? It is 0.82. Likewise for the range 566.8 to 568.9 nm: 0.75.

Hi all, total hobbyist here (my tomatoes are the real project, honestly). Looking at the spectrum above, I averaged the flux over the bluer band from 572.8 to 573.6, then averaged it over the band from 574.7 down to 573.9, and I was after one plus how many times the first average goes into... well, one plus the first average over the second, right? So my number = 1.99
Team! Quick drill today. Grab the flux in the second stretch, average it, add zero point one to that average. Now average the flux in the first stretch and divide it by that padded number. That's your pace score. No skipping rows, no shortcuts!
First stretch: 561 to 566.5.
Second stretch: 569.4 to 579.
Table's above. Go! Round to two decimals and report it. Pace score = 1.02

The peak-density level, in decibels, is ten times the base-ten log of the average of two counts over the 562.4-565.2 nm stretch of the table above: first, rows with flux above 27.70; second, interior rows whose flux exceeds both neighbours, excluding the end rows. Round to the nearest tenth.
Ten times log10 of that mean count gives 8.1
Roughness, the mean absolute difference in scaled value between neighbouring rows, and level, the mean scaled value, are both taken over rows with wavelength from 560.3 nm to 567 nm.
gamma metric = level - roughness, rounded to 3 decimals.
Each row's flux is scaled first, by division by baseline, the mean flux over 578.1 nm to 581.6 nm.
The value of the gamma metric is 0.977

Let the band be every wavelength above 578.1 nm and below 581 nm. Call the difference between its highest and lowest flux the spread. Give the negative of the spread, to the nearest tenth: -3.2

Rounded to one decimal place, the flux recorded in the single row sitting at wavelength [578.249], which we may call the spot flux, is 26.0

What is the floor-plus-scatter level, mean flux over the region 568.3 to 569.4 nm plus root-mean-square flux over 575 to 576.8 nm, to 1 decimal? 56.2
